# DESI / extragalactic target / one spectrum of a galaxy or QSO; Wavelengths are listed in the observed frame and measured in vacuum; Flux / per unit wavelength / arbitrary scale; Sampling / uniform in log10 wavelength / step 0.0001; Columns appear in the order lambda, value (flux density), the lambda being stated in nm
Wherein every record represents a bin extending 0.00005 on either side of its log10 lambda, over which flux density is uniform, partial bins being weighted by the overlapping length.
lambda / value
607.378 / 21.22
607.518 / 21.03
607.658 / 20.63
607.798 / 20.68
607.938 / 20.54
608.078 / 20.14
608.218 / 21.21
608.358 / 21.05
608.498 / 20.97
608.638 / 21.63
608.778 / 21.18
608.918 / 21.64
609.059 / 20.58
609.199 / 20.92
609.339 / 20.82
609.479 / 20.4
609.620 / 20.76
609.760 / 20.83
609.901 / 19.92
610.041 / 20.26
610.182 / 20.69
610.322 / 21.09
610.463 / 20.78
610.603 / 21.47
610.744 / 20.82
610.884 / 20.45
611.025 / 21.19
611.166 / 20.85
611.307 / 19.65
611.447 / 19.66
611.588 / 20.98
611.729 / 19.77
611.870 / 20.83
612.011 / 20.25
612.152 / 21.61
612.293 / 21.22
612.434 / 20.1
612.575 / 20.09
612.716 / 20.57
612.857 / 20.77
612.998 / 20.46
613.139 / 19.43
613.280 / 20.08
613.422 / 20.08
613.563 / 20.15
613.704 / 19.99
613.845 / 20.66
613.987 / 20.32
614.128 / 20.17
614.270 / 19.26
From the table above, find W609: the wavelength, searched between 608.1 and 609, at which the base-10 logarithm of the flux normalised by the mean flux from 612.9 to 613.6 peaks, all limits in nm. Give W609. 608.918 nm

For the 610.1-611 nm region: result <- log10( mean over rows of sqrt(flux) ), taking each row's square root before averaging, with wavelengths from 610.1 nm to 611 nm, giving 0.660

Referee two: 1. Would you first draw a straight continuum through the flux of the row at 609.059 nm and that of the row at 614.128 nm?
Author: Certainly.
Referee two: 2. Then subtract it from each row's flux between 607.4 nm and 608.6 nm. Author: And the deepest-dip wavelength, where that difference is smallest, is 608.078 nm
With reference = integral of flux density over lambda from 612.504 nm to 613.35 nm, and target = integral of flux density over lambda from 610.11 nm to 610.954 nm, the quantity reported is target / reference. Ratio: 1.03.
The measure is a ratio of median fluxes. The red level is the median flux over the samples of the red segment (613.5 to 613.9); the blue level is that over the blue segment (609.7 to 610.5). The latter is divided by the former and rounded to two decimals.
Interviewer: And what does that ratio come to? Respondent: 1.03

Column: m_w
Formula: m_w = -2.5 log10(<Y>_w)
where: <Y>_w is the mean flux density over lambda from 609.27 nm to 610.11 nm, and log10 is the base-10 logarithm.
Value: -3.28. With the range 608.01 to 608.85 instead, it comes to -3.31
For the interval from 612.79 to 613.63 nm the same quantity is -3.26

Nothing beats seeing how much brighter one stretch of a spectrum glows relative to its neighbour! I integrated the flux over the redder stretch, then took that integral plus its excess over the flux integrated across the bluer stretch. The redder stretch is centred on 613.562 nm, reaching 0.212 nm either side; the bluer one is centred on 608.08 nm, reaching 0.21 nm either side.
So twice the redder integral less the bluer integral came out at 8.3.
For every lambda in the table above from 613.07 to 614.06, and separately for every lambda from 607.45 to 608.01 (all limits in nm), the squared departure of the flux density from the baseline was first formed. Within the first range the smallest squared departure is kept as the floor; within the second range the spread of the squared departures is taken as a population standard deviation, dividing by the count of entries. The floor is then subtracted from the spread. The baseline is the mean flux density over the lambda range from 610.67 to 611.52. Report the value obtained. 0.12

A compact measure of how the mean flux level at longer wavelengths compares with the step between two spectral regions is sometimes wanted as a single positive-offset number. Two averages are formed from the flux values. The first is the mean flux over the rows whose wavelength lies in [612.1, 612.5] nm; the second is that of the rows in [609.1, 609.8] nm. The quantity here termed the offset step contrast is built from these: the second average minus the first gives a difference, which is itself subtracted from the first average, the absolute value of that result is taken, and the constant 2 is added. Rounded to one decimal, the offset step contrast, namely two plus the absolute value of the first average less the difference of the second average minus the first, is 23.2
